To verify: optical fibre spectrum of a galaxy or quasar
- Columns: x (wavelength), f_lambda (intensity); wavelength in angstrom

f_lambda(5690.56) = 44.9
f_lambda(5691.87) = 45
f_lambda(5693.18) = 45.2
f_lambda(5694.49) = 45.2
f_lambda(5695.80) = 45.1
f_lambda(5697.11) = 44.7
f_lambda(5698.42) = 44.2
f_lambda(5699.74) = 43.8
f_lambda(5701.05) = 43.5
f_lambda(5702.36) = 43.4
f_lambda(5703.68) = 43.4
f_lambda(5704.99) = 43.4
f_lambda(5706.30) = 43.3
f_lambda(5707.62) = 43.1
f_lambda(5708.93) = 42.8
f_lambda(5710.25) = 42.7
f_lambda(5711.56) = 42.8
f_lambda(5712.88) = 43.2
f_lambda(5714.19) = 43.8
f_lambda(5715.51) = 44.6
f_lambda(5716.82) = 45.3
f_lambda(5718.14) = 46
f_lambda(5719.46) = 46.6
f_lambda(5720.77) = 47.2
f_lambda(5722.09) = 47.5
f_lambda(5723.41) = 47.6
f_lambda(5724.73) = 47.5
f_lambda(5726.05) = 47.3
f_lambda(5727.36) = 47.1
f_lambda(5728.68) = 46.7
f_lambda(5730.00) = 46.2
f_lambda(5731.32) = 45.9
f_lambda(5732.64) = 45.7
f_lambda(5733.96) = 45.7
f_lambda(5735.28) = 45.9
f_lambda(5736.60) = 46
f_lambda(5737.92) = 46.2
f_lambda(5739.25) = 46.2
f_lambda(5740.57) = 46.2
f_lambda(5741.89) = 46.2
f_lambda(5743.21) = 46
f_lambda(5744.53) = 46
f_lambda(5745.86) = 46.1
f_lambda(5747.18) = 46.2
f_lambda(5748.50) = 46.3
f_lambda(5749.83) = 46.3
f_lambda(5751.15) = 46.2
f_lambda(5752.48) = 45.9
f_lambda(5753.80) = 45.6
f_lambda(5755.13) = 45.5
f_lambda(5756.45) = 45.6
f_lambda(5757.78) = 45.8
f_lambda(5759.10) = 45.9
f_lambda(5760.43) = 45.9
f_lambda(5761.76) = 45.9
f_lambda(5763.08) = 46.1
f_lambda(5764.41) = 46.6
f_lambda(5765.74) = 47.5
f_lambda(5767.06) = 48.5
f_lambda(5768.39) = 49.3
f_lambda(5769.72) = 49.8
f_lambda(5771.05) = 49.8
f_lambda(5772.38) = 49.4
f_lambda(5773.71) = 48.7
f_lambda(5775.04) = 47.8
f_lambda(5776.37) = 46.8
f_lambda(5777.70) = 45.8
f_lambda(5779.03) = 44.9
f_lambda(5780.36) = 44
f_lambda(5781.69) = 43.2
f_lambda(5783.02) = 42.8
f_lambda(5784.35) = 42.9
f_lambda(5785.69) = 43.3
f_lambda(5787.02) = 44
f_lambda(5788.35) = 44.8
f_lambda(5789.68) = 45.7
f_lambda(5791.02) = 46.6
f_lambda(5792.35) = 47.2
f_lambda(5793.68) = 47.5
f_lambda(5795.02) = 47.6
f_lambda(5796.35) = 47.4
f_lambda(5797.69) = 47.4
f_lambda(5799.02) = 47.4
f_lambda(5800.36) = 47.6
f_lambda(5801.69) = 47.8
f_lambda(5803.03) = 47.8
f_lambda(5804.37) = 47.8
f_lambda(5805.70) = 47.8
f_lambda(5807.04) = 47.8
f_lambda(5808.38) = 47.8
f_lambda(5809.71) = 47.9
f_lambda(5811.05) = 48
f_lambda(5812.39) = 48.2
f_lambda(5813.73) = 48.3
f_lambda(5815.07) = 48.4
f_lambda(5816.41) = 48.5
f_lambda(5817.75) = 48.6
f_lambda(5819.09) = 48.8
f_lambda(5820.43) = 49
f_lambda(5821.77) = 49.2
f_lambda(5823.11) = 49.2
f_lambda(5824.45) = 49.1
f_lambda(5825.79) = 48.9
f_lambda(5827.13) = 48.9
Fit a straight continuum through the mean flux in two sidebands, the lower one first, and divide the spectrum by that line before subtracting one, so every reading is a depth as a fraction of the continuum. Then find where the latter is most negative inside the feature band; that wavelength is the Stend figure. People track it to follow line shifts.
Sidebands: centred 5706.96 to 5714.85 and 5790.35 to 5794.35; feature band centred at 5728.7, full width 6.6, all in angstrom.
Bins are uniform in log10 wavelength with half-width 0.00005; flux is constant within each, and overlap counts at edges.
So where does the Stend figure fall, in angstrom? 5731.32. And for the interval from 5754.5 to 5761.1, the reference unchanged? 5755.13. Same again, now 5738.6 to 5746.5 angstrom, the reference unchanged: 5744.53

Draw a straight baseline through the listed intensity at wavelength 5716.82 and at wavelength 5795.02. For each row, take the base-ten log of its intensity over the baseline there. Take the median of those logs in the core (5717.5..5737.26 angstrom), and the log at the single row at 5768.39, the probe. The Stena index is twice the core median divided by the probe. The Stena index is 0.9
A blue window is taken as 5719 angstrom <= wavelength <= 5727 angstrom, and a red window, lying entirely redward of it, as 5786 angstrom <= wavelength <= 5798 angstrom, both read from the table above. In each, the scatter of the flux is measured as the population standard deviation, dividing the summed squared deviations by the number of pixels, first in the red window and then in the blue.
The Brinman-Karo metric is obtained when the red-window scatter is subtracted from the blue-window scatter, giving -0.92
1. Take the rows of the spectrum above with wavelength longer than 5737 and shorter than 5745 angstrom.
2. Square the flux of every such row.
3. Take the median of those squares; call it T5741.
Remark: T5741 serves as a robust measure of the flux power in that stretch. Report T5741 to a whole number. 2134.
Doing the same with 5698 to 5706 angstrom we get 1888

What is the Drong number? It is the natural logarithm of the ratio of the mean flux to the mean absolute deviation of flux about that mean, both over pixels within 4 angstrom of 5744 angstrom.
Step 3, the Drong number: 6.3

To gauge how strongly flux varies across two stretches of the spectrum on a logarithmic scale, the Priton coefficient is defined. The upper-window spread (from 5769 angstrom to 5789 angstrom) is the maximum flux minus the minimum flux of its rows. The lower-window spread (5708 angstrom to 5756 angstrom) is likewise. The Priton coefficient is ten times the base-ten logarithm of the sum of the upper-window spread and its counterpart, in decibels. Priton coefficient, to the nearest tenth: 10.8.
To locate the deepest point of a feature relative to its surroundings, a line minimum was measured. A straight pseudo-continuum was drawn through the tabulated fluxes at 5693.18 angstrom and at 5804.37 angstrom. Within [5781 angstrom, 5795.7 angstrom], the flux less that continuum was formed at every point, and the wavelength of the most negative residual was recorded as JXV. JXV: 5783.02 angstrom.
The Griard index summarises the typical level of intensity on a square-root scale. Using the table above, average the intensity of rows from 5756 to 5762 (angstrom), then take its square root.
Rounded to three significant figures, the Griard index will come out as 6.77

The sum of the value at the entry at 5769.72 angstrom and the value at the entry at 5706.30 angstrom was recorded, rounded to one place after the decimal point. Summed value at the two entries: 93.1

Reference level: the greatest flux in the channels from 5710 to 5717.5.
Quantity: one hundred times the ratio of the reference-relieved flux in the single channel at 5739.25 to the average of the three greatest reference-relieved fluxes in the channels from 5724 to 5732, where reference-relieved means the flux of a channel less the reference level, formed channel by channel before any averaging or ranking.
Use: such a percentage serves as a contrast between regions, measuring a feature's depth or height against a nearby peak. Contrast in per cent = 45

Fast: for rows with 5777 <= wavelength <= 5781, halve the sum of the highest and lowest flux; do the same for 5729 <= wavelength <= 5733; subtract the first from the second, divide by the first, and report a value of 0.023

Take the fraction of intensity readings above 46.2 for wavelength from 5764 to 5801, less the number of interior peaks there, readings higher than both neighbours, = -0.4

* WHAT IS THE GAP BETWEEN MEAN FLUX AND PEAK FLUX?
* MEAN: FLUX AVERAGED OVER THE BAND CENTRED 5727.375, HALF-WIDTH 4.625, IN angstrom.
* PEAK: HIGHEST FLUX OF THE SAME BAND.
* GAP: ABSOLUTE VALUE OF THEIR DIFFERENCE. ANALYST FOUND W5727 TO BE 0.70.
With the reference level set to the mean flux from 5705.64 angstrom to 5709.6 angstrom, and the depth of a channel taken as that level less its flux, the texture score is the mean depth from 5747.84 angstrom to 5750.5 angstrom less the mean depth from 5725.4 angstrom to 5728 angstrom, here 0.9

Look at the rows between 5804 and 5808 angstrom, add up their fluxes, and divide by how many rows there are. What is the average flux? 47.8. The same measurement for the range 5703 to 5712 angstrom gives 43.1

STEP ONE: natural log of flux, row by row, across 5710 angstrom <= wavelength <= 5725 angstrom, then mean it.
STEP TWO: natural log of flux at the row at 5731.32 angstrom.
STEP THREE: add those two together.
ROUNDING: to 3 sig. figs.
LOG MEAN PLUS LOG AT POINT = 7.64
